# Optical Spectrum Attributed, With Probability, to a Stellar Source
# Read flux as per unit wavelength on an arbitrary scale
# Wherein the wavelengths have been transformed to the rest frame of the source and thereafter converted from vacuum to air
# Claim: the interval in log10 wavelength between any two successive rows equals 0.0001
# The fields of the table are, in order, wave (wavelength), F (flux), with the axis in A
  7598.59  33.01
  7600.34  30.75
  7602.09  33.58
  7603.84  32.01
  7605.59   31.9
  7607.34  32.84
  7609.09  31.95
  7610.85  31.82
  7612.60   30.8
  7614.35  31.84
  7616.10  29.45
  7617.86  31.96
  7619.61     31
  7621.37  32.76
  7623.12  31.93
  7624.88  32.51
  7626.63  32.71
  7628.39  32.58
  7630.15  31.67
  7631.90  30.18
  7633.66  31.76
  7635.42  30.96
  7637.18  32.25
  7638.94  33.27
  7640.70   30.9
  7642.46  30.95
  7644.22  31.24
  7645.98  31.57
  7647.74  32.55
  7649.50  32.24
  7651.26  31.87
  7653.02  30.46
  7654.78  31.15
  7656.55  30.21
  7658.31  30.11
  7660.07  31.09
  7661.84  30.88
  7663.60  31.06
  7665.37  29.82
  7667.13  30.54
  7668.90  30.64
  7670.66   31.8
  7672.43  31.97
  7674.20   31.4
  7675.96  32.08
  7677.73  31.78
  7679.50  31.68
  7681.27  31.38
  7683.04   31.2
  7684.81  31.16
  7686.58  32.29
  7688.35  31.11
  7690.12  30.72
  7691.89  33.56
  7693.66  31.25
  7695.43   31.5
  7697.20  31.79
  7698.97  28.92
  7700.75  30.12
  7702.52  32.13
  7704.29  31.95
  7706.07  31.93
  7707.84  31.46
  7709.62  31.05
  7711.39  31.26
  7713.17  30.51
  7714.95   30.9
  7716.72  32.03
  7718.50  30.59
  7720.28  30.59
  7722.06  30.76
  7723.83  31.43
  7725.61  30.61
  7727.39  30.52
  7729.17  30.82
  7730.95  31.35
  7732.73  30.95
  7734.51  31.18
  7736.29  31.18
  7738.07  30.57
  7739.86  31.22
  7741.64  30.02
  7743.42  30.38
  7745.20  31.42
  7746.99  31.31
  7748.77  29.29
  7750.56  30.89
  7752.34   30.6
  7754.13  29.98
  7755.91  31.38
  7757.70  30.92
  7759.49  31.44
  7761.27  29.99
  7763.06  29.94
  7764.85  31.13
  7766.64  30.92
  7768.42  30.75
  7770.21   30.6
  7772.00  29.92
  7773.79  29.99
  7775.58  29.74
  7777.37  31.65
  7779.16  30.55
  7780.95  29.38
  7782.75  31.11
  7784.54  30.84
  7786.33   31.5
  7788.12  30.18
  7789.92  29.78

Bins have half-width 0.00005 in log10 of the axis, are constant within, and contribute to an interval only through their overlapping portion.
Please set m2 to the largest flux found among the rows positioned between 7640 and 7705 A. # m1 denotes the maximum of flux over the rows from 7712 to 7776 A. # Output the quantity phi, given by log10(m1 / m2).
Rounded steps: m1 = 32.03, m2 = 33.56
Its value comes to -0.020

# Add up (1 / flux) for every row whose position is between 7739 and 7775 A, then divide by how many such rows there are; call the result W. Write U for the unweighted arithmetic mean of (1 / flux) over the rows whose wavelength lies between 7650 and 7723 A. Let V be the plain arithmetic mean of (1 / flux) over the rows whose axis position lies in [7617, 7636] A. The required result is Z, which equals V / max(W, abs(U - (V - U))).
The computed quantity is 0.961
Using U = 0.0321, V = 0.0314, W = 0.0327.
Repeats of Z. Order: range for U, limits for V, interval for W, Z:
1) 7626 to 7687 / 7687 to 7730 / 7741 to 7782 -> 0.980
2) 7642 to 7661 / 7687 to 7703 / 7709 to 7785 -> 0.985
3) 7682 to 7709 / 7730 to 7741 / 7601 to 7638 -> 1.020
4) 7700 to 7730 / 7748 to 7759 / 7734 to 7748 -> 1.013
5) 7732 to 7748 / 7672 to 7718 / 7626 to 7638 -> 0.969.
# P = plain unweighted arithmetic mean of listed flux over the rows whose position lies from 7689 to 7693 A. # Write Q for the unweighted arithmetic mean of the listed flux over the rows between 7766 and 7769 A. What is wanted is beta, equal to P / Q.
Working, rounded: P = 32.1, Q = 30.8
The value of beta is 1.04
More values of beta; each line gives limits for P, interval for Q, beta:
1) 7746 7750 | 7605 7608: 0.94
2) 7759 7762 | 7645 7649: 0.96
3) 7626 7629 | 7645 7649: 1.02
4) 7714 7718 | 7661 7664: 1.02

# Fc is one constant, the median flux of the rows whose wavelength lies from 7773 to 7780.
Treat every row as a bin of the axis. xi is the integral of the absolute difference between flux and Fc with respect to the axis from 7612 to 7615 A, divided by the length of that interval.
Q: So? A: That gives 1.1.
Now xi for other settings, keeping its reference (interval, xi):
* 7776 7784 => 0.8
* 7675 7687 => 1.4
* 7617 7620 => 1.3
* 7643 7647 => 1.1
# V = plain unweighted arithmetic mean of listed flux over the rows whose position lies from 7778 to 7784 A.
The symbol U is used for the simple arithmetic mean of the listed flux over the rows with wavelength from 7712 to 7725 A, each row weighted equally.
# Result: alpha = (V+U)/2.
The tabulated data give 30.7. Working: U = 31.0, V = 30.3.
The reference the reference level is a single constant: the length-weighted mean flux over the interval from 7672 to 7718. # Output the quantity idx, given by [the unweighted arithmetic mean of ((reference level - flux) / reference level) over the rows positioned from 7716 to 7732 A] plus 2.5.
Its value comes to 2.51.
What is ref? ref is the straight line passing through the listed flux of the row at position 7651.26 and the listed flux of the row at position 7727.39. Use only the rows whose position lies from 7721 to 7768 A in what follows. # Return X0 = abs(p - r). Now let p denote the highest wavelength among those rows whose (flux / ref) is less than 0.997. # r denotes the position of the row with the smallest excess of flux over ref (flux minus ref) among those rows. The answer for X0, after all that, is 0.0 A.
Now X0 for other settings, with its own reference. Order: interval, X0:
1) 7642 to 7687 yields 19.4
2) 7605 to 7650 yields 29.9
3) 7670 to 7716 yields 14.2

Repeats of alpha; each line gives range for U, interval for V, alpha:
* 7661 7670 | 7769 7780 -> 30.5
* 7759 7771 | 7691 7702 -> 30.9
